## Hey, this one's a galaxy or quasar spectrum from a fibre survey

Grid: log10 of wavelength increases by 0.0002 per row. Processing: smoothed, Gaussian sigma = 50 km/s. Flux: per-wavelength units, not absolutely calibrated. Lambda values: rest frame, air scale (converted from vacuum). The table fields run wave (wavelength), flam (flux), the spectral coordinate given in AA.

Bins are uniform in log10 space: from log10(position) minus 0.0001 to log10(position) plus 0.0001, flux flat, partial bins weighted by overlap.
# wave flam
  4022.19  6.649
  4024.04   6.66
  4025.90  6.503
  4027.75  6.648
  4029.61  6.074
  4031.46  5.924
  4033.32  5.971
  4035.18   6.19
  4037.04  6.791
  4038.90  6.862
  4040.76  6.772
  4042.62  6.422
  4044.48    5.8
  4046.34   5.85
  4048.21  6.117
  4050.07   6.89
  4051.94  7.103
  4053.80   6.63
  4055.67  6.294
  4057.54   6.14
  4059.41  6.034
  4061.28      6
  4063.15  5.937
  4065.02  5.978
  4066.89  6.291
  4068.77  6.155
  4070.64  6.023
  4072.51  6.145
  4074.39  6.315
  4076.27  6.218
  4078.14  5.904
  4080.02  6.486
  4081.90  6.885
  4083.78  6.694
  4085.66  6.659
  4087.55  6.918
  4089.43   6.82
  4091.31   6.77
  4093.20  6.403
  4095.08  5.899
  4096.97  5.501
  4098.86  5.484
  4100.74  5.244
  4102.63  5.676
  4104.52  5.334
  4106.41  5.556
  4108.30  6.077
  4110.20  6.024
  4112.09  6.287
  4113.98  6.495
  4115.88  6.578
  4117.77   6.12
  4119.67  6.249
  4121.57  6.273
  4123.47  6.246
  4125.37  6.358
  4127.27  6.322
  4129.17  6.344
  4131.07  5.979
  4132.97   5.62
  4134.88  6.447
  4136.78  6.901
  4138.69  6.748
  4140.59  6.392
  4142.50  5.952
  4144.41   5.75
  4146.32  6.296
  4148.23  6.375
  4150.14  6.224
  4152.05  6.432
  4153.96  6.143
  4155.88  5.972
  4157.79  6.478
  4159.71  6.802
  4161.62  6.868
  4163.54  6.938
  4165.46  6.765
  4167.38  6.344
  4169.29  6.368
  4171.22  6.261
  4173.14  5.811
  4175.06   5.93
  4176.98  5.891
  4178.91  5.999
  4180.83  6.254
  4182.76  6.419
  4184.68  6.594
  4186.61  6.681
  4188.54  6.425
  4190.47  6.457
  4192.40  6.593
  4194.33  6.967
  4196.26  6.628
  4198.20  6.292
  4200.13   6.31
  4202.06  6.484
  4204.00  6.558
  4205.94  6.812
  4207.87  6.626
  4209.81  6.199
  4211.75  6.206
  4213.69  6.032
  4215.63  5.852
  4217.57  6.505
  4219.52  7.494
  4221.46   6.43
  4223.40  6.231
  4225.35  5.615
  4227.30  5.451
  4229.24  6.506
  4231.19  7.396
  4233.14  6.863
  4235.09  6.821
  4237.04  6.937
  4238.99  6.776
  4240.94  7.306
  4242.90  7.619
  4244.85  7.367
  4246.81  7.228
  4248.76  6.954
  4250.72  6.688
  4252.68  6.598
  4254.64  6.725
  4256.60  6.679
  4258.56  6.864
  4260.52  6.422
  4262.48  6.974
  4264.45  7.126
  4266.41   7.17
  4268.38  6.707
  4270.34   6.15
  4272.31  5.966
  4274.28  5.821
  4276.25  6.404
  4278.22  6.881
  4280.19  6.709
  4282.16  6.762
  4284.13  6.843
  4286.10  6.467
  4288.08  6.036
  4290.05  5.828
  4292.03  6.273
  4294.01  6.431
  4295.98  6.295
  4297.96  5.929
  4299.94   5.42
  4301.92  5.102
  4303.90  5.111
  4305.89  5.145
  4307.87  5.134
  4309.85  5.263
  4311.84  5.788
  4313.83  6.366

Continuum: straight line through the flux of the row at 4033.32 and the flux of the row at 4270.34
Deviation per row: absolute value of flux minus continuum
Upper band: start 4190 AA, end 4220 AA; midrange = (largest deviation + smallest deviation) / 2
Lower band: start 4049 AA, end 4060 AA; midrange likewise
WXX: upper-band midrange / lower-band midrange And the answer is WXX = 1.3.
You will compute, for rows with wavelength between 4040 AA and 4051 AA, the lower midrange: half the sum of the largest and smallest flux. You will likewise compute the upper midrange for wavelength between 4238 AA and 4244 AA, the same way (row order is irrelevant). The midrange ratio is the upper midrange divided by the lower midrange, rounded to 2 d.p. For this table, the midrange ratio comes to 1.13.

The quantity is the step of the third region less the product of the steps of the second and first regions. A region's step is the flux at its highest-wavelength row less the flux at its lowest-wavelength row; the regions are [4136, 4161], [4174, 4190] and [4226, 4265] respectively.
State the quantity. 1.72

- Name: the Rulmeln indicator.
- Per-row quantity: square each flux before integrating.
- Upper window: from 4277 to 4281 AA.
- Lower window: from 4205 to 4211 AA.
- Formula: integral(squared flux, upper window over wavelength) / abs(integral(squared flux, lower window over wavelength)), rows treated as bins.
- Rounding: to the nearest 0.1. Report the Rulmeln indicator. 0.7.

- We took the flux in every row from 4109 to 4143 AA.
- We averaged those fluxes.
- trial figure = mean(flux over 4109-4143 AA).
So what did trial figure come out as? 6.30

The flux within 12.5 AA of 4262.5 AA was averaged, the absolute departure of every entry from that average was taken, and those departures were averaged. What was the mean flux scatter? 0.32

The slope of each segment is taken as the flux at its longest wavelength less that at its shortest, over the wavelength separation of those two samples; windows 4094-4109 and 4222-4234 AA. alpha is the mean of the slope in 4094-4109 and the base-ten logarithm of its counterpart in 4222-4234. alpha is -0.59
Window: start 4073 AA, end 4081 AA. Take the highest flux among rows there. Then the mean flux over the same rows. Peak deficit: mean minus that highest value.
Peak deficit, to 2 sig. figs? -0.26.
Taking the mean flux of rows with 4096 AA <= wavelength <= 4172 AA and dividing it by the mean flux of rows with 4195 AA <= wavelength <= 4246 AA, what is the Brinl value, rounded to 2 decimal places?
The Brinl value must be 0.94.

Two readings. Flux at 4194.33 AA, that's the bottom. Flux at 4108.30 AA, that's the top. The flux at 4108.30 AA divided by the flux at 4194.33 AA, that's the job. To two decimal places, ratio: 0.87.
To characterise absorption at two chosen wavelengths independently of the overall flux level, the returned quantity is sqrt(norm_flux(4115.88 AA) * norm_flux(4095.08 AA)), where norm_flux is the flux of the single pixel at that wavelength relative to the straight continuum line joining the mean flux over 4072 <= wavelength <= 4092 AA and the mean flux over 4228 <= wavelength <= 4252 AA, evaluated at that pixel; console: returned 0.943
